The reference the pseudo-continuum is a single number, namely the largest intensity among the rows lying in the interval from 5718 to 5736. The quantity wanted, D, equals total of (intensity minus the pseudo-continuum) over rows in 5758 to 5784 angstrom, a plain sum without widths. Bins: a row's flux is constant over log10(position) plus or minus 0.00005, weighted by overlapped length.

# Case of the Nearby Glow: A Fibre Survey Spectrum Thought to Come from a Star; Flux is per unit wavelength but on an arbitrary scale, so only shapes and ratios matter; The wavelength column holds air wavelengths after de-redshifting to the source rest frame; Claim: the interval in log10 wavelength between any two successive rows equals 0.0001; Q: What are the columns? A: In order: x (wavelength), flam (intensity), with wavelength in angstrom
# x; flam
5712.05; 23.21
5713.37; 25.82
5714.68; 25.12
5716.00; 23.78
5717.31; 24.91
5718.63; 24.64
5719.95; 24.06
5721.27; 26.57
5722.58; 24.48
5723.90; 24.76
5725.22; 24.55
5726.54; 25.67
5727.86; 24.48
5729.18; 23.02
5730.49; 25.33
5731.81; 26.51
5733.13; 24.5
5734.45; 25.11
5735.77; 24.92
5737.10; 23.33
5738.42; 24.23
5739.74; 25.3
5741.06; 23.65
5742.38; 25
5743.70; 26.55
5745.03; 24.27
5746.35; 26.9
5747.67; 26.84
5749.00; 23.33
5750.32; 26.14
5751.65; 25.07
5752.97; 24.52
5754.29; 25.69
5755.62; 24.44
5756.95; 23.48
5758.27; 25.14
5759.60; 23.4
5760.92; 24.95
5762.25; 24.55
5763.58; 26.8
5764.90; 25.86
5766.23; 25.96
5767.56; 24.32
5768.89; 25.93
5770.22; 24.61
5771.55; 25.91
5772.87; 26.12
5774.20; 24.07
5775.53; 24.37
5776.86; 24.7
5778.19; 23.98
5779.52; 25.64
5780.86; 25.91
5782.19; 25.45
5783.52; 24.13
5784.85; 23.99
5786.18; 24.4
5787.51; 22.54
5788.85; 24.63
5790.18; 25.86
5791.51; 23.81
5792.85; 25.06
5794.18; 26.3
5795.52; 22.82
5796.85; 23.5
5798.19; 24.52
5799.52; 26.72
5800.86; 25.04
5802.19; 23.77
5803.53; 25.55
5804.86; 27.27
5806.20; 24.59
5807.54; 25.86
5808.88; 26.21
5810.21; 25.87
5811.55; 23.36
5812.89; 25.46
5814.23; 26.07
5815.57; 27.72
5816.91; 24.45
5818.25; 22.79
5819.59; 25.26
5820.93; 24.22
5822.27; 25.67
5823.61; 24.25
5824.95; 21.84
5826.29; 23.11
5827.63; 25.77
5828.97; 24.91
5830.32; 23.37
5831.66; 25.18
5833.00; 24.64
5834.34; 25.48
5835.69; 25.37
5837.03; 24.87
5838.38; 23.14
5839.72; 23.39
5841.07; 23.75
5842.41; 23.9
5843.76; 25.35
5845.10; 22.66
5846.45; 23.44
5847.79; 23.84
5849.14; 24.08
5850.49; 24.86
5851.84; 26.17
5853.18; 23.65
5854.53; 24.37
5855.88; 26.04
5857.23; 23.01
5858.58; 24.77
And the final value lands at -29.6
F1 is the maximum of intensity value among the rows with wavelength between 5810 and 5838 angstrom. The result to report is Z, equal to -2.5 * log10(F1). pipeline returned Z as -3.61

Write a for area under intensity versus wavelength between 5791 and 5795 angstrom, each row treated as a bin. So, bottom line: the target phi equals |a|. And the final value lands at 100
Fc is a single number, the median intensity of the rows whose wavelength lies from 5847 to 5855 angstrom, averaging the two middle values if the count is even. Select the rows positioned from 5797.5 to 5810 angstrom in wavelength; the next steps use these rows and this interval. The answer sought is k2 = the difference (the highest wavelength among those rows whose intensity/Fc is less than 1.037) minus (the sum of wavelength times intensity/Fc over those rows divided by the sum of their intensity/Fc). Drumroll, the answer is 2.6 angstrom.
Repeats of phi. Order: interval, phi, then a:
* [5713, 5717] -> 100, 100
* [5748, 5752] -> 100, 100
